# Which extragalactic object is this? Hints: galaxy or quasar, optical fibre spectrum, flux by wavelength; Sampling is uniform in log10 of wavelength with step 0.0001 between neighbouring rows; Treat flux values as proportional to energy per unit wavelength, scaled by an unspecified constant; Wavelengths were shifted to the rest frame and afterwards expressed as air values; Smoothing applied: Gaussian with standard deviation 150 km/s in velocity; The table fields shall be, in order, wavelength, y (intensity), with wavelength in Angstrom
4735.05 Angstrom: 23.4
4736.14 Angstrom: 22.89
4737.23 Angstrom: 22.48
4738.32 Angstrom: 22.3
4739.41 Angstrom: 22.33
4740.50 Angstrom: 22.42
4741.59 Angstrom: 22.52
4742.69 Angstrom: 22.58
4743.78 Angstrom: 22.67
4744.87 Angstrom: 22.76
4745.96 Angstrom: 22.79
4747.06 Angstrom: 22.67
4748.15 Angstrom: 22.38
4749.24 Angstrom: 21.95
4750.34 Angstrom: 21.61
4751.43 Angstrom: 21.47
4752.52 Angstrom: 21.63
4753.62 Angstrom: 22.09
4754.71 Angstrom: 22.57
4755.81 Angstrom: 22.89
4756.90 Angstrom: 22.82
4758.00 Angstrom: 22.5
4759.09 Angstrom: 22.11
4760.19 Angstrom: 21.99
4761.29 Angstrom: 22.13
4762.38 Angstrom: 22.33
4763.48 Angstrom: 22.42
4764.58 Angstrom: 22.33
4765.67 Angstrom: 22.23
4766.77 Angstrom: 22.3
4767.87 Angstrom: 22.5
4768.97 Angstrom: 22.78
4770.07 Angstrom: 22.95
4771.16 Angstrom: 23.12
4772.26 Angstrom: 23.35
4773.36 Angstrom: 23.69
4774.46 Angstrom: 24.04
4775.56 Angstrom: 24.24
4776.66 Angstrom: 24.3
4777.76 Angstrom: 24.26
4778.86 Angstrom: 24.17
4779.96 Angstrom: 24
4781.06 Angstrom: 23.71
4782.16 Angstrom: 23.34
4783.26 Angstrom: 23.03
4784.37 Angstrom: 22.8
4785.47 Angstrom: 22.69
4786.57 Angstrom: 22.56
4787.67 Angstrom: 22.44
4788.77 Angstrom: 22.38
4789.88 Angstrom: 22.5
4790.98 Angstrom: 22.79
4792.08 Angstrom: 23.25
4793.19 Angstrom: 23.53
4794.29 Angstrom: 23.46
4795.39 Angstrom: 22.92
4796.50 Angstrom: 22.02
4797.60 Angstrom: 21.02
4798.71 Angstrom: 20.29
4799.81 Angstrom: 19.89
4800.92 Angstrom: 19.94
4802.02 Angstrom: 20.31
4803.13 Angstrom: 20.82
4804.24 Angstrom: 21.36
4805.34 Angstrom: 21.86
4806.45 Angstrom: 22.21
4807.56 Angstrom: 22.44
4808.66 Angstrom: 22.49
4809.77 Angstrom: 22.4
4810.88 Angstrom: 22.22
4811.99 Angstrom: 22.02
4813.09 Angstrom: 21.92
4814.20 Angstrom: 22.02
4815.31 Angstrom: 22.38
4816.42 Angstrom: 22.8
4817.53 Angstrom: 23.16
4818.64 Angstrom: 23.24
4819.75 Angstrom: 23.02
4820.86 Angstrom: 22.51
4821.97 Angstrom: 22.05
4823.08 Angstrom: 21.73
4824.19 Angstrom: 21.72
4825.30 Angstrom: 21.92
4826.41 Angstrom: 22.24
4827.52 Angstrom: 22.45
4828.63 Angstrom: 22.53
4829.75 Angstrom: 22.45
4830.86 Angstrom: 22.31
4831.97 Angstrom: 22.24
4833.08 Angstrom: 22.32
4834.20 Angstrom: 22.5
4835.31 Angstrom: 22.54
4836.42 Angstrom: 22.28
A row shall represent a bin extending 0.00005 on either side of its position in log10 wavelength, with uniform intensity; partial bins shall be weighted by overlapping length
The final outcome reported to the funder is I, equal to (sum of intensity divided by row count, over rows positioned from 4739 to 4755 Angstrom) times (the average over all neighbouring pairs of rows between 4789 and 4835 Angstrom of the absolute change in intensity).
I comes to 6.7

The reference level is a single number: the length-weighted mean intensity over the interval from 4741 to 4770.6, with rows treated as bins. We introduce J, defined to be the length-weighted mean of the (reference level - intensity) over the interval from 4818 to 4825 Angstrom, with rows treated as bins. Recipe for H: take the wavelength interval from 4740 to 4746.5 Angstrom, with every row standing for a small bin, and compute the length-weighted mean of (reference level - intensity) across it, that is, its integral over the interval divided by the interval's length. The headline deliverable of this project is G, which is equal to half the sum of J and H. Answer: -0.13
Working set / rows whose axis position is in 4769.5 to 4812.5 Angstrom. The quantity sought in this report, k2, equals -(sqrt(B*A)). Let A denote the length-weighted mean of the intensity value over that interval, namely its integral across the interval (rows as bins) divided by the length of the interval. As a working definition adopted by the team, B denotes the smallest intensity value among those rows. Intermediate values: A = 22.58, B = 19.89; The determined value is -21.2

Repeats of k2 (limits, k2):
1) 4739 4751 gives -22.0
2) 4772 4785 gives -23.3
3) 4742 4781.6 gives -22.1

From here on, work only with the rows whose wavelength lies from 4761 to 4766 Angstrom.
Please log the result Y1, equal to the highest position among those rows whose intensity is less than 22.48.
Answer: 4765.67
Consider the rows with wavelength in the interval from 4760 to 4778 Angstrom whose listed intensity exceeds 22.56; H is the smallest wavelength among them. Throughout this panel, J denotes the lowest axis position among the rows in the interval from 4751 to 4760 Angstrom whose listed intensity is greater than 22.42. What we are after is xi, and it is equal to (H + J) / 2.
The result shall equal 4761.8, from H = 4768.97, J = 4754.71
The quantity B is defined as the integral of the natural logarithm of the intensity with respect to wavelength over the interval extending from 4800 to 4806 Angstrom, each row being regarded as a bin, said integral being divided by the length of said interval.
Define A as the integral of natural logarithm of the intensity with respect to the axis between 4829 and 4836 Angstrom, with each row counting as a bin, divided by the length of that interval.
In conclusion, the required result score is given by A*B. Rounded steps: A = 3.11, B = 3.03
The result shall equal 9.43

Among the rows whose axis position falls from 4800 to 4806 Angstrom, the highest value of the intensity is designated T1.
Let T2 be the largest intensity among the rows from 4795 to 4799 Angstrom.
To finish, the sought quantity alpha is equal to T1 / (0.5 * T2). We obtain 1.91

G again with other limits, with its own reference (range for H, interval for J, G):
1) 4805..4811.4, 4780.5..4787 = -0.29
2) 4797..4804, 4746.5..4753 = 1.17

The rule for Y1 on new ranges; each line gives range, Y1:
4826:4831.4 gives 4830.86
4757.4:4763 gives 4762.38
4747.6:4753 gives 4752.52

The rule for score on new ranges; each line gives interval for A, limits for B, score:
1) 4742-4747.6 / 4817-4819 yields 9.80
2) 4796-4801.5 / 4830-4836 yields 9.42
